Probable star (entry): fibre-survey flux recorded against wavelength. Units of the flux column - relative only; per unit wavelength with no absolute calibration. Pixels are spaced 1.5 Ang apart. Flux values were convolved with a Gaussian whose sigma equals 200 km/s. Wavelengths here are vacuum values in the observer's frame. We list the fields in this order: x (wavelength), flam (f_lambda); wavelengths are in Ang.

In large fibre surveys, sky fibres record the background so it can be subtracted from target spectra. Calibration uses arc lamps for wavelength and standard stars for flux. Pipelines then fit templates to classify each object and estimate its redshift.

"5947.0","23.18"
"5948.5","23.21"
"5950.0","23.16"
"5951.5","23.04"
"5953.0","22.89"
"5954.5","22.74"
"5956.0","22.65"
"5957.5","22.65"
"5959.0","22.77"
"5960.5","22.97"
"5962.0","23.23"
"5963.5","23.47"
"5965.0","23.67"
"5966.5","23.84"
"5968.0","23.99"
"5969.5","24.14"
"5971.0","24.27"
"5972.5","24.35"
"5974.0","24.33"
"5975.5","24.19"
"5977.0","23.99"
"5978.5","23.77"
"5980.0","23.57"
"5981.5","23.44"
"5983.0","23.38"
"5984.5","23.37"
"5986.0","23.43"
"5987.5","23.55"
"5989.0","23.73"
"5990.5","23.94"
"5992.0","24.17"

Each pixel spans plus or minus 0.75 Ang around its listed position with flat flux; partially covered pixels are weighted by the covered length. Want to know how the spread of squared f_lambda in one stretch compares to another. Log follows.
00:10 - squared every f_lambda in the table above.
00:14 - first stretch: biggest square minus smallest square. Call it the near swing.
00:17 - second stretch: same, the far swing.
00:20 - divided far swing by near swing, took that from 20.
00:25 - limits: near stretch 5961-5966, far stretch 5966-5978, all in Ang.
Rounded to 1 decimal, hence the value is 18.8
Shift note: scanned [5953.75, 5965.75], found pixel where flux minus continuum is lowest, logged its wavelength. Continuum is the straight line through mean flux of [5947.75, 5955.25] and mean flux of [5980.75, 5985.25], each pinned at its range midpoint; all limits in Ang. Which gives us 5957.5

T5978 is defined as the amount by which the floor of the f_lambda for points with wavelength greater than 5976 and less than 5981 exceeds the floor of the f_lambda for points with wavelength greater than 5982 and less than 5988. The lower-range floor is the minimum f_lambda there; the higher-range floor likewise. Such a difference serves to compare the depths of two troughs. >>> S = 0.2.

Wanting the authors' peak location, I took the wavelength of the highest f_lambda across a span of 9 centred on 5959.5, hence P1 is 5963.5 Ang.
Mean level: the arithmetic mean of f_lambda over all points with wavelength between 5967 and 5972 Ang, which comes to 24.1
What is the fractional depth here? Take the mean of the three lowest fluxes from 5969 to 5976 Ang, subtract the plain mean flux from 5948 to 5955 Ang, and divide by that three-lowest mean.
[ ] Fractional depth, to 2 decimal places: 0.05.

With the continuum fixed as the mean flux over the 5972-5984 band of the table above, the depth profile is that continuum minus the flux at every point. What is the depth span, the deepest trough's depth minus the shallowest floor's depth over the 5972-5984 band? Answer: 1.0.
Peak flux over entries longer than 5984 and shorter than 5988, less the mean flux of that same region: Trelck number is 0.10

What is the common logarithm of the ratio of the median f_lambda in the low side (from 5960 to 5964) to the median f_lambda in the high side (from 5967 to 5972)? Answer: -0.017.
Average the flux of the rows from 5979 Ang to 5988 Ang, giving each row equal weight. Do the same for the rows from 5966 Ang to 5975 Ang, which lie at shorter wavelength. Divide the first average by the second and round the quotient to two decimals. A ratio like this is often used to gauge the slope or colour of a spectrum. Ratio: 0.97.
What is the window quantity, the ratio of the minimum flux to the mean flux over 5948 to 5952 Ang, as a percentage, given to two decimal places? 99.58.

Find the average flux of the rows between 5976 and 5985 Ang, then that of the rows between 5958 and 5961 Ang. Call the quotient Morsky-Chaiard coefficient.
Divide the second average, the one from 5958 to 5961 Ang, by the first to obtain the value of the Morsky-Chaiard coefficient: 0.97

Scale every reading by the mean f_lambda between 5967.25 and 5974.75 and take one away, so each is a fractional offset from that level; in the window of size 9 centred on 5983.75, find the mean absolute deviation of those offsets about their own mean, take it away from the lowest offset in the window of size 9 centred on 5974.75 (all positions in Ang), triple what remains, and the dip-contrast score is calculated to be -0.06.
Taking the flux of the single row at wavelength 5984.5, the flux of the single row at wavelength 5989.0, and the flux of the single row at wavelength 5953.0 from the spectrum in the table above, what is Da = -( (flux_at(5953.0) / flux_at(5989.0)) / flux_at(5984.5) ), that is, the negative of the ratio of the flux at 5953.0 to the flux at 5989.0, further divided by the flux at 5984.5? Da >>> -0.0413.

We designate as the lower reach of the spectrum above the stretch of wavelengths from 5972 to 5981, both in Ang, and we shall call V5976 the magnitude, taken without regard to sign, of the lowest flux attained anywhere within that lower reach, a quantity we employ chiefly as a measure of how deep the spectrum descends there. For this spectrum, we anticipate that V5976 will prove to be 23.6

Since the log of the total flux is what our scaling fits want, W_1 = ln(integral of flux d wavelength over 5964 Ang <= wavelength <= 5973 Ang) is 5.38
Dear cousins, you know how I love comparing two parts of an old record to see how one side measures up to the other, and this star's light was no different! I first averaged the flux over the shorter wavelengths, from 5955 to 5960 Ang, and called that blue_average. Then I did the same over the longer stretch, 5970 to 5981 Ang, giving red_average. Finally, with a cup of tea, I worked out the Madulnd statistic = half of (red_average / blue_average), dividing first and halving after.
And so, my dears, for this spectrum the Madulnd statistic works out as 0.530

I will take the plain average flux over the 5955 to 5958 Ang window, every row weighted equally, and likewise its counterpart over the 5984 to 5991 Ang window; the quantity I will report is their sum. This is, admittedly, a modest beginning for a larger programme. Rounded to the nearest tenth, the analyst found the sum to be 46.3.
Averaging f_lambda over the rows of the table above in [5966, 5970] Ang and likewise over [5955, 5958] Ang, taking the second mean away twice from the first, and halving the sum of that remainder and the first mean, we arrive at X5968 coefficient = 1.3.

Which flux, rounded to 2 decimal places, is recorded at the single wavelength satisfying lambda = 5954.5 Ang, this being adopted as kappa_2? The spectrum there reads 22.74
